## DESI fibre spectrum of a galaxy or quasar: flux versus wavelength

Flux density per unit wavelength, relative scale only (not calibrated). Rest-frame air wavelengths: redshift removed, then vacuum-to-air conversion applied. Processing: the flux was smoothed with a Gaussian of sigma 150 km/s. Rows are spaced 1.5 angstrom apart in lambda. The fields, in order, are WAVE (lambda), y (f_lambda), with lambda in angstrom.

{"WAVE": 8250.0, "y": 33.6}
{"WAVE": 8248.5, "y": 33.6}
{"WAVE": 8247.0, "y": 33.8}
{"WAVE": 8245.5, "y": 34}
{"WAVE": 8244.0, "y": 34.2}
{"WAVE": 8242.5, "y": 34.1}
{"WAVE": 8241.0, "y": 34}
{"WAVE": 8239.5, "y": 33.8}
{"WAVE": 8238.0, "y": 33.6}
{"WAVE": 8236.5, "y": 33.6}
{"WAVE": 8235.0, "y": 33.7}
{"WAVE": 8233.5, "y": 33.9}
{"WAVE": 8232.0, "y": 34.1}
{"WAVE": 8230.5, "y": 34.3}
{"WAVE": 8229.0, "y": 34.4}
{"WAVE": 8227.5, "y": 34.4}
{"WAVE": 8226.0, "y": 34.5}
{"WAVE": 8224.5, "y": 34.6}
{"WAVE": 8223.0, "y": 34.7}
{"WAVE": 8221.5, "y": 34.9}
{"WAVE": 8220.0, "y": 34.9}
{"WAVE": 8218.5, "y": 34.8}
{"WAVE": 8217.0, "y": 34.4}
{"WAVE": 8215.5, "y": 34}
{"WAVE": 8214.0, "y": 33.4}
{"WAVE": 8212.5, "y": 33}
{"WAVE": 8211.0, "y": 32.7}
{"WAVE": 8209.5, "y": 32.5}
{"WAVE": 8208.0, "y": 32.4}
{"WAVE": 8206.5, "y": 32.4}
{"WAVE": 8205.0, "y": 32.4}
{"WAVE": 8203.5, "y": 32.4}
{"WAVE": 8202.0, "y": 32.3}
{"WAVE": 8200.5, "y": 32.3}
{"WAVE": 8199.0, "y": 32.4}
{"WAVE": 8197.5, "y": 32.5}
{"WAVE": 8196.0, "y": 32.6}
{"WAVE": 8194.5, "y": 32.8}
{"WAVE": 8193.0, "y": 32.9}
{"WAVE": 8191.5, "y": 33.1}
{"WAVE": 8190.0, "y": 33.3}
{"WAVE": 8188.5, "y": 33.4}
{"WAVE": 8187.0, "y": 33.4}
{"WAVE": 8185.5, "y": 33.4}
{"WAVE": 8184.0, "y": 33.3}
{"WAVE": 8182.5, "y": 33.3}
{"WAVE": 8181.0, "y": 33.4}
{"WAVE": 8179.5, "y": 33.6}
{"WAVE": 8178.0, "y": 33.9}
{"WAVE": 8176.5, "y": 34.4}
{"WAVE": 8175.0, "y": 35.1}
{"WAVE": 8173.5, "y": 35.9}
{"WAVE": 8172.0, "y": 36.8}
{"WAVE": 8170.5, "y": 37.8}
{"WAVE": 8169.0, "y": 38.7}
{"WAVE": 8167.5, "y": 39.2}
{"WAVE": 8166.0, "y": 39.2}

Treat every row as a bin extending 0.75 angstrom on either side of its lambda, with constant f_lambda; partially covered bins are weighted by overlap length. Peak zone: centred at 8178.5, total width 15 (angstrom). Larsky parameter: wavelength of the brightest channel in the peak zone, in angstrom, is 8172.0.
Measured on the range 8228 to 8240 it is 8229.0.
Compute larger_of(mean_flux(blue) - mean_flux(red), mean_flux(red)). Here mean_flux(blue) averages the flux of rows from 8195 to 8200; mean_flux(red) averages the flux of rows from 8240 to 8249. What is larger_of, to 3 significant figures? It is 34.0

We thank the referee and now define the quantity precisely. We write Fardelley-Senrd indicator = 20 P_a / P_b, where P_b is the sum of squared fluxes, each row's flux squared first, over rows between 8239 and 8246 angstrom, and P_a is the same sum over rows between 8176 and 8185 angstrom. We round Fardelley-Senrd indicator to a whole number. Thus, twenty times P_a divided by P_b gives 23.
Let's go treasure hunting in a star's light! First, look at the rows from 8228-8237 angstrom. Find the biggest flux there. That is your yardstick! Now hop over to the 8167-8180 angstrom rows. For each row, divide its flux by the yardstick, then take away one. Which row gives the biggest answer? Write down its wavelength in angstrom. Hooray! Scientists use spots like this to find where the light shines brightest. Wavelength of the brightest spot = 8167.5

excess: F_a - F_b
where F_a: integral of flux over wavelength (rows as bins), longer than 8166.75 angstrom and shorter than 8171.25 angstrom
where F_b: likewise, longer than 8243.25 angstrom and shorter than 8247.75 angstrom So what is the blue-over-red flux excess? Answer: 21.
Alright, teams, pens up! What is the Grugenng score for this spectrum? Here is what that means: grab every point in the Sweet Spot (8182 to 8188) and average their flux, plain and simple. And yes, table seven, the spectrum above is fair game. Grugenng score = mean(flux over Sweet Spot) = 33.4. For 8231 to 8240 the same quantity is 33.8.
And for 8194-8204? 32.5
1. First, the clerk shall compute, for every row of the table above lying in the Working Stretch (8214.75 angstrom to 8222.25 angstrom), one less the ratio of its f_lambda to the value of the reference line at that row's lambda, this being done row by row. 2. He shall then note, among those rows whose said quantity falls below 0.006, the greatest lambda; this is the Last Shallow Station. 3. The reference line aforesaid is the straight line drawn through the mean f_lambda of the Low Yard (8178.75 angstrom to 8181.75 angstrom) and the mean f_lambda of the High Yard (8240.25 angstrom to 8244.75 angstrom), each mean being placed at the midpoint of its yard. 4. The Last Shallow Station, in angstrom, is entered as 8221.5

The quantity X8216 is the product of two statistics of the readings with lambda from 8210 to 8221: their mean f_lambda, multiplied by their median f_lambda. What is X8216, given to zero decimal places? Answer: 1152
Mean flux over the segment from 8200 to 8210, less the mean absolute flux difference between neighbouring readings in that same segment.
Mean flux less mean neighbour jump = 32.4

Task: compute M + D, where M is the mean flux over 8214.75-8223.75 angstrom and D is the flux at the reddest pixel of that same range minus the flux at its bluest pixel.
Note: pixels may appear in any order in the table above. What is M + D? 35.3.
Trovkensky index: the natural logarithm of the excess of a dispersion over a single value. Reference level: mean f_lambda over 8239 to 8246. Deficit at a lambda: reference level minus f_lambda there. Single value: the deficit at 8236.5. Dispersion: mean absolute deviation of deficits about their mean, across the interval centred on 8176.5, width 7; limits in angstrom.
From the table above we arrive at -1.2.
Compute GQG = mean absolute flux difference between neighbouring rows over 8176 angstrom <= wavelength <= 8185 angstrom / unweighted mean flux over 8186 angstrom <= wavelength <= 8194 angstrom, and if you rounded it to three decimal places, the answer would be 0.007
